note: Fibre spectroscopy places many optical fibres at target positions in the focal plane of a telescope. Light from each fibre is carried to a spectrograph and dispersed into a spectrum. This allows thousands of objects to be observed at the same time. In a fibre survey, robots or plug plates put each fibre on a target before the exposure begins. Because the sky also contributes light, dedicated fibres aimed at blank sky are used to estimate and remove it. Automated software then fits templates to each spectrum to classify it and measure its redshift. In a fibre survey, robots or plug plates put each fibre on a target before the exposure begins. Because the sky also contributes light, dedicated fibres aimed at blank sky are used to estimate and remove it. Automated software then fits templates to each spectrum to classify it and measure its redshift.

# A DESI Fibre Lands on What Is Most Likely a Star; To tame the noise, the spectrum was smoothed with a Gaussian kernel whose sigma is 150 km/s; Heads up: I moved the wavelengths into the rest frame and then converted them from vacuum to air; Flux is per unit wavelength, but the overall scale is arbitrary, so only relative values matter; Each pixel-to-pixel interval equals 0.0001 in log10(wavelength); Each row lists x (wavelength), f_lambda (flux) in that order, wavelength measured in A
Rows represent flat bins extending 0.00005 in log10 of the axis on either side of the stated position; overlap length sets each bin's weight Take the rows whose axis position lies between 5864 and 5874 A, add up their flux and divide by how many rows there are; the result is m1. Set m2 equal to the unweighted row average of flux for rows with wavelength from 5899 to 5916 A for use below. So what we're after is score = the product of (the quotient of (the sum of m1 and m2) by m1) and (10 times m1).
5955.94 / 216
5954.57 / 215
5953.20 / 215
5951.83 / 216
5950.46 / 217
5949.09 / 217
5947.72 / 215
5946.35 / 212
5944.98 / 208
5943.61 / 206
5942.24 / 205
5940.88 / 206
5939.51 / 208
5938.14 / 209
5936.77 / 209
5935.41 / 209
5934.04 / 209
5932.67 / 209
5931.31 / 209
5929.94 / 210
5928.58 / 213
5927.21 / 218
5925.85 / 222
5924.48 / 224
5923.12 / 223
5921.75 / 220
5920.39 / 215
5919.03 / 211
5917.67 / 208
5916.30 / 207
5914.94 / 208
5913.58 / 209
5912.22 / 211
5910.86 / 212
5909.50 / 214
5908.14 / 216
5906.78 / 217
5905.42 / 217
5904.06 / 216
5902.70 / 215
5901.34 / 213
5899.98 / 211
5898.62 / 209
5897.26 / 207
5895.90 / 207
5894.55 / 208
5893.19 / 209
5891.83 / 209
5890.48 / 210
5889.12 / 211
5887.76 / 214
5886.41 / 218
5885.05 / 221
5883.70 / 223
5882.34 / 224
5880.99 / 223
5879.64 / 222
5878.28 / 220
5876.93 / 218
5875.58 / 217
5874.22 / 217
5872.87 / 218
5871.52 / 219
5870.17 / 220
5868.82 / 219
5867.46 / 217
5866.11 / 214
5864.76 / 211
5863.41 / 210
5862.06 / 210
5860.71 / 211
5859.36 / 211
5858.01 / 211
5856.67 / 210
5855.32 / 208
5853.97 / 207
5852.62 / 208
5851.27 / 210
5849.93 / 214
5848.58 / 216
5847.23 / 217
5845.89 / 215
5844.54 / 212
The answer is 4301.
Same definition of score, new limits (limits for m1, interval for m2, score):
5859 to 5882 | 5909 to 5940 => 4288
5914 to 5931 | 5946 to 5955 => 4302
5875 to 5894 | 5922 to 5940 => 4303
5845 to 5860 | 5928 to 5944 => 4200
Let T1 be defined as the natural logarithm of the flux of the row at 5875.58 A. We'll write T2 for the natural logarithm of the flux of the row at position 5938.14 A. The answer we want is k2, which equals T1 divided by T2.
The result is 1.01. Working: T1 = 5.38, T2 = 5.34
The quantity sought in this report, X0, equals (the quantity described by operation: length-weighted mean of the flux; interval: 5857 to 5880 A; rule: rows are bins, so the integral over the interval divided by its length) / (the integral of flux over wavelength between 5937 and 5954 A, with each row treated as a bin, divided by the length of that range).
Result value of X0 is 1.02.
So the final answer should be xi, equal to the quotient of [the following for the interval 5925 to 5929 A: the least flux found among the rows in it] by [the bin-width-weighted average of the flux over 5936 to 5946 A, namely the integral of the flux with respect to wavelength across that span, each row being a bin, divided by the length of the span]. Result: 1.026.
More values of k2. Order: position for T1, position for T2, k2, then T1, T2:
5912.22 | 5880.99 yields 0.99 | 5.35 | 5.41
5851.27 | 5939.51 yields 1.00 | 5.35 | 5.34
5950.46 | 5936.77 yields 1.01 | 5.38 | 5.34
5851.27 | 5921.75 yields 0.99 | 5.35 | 5.39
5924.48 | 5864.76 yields 1.01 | 5.41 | 5.35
